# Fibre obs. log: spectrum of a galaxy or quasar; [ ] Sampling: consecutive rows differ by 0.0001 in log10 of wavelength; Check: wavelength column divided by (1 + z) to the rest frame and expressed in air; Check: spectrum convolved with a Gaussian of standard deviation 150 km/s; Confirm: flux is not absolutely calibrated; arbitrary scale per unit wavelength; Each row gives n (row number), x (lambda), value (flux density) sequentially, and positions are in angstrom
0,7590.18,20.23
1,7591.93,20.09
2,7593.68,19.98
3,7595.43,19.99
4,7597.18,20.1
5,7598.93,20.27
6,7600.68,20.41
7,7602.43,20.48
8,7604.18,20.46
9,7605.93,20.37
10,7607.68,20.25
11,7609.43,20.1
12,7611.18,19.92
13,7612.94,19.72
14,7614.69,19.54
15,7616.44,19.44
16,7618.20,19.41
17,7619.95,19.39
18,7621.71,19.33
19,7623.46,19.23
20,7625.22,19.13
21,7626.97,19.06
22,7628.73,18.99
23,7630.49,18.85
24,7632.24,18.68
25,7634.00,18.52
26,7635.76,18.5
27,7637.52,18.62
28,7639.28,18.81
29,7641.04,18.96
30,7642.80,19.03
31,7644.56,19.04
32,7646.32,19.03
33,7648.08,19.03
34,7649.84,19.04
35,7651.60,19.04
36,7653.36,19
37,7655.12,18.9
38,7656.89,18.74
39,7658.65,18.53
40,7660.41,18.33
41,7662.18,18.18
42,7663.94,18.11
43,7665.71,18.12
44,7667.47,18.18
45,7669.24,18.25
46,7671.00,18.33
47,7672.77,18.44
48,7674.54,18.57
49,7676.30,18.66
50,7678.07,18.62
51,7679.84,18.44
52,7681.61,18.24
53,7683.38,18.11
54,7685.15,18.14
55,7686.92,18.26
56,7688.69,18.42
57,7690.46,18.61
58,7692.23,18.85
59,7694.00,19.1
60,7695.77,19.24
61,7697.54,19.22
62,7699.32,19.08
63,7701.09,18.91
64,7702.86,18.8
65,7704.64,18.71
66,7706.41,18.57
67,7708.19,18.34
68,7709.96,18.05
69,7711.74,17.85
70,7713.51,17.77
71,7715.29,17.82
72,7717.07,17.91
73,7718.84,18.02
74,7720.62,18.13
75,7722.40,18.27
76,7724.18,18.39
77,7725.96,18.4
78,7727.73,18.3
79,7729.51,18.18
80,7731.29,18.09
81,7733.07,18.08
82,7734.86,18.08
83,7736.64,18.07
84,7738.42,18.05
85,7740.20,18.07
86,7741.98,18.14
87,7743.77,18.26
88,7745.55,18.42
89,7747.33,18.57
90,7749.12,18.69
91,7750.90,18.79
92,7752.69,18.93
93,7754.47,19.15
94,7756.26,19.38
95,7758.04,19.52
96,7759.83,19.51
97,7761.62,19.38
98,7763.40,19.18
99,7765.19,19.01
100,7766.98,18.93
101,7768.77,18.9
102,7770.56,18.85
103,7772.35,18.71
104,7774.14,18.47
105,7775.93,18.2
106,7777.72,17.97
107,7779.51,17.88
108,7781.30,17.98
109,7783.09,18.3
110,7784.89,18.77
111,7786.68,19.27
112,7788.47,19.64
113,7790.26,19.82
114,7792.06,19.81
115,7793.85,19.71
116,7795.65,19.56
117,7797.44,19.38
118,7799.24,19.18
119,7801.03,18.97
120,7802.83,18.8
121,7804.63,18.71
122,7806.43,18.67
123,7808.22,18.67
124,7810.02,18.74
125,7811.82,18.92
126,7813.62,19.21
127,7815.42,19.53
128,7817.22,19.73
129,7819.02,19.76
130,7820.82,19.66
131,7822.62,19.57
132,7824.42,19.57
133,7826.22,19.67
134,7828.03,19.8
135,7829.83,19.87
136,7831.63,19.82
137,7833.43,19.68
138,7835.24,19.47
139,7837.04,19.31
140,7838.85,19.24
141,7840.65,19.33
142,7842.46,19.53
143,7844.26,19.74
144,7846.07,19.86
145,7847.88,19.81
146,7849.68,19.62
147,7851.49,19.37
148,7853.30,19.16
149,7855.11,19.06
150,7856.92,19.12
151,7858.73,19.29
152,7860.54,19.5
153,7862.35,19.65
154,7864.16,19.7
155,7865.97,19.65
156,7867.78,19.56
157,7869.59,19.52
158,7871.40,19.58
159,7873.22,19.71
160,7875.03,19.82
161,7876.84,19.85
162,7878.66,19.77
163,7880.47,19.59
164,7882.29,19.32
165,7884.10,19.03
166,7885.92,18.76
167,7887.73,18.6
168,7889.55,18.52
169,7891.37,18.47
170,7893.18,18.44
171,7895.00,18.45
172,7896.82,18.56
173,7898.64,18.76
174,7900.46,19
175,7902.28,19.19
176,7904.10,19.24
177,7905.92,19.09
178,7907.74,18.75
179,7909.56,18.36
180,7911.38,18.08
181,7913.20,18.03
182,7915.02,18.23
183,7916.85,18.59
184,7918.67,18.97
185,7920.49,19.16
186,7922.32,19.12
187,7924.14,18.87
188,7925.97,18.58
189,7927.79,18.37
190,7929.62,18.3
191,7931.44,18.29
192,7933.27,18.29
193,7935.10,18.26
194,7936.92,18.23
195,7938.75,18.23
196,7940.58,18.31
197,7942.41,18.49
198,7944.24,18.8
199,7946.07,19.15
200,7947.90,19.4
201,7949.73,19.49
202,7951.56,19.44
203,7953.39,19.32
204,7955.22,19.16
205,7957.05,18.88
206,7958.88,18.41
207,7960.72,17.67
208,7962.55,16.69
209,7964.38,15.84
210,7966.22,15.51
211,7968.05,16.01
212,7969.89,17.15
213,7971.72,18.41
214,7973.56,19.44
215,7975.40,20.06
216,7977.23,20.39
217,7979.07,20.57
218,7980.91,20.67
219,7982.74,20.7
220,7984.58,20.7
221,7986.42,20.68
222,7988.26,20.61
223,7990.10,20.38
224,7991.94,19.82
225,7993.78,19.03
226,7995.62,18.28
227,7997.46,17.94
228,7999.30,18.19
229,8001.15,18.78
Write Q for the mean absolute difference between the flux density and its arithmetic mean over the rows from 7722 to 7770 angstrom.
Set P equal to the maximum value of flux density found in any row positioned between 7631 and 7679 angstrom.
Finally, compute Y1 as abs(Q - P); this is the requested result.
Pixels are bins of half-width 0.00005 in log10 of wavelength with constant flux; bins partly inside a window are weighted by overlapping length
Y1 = 18.6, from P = 19.04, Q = 0.44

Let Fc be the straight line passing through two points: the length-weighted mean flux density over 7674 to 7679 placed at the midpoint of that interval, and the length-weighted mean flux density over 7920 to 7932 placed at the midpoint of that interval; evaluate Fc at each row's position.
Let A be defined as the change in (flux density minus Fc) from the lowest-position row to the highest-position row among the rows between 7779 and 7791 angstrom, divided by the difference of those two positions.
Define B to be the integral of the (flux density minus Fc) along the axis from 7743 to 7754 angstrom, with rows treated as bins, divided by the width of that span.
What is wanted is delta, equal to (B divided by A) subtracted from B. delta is 0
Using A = 0.18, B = -0.01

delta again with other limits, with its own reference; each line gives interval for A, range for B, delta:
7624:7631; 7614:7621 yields 16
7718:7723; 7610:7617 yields -14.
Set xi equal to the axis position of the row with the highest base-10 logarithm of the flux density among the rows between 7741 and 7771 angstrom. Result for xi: 7758.04 angstrom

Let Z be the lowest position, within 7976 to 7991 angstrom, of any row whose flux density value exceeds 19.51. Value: 7977.23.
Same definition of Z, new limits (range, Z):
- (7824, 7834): 7824.42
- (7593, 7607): 7593.68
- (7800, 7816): 7815.42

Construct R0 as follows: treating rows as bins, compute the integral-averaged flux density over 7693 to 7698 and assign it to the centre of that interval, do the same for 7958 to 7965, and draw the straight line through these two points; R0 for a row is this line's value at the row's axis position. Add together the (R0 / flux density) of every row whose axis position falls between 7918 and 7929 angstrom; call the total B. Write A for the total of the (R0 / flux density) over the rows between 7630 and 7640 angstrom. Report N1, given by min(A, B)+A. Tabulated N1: 11.9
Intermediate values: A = 6.32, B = 5.6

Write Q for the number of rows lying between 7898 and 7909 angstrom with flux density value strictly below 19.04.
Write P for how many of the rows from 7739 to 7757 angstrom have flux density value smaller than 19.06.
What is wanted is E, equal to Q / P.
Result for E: 0.4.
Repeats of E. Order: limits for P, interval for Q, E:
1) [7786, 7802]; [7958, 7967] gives 5.0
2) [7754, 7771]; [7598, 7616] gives 0.0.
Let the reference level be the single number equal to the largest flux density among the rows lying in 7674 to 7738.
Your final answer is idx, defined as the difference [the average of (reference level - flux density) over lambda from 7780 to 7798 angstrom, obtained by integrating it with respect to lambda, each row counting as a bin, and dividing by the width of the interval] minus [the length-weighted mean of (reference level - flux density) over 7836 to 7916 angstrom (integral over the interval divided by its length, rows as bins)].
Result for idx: 0.0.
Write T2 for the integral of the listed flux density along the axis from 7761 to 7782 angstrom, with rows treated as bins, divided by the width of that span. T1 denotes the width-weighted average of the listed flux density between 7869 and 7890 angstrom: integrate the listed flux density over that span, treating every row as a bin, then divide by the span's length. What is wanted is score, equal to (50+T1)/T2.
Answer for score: 3.72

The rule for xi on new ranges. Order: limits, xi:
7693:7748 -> 7695.77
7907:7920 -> 7918.67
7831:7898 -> 7846.07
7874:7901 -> 7876.84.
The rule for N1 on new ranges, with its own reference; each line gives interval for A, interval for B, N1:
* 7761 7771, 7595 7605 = 11.8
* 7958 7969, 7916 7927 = 11.8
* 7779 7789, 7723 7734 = 11.9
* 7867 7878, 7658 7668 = 10.9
